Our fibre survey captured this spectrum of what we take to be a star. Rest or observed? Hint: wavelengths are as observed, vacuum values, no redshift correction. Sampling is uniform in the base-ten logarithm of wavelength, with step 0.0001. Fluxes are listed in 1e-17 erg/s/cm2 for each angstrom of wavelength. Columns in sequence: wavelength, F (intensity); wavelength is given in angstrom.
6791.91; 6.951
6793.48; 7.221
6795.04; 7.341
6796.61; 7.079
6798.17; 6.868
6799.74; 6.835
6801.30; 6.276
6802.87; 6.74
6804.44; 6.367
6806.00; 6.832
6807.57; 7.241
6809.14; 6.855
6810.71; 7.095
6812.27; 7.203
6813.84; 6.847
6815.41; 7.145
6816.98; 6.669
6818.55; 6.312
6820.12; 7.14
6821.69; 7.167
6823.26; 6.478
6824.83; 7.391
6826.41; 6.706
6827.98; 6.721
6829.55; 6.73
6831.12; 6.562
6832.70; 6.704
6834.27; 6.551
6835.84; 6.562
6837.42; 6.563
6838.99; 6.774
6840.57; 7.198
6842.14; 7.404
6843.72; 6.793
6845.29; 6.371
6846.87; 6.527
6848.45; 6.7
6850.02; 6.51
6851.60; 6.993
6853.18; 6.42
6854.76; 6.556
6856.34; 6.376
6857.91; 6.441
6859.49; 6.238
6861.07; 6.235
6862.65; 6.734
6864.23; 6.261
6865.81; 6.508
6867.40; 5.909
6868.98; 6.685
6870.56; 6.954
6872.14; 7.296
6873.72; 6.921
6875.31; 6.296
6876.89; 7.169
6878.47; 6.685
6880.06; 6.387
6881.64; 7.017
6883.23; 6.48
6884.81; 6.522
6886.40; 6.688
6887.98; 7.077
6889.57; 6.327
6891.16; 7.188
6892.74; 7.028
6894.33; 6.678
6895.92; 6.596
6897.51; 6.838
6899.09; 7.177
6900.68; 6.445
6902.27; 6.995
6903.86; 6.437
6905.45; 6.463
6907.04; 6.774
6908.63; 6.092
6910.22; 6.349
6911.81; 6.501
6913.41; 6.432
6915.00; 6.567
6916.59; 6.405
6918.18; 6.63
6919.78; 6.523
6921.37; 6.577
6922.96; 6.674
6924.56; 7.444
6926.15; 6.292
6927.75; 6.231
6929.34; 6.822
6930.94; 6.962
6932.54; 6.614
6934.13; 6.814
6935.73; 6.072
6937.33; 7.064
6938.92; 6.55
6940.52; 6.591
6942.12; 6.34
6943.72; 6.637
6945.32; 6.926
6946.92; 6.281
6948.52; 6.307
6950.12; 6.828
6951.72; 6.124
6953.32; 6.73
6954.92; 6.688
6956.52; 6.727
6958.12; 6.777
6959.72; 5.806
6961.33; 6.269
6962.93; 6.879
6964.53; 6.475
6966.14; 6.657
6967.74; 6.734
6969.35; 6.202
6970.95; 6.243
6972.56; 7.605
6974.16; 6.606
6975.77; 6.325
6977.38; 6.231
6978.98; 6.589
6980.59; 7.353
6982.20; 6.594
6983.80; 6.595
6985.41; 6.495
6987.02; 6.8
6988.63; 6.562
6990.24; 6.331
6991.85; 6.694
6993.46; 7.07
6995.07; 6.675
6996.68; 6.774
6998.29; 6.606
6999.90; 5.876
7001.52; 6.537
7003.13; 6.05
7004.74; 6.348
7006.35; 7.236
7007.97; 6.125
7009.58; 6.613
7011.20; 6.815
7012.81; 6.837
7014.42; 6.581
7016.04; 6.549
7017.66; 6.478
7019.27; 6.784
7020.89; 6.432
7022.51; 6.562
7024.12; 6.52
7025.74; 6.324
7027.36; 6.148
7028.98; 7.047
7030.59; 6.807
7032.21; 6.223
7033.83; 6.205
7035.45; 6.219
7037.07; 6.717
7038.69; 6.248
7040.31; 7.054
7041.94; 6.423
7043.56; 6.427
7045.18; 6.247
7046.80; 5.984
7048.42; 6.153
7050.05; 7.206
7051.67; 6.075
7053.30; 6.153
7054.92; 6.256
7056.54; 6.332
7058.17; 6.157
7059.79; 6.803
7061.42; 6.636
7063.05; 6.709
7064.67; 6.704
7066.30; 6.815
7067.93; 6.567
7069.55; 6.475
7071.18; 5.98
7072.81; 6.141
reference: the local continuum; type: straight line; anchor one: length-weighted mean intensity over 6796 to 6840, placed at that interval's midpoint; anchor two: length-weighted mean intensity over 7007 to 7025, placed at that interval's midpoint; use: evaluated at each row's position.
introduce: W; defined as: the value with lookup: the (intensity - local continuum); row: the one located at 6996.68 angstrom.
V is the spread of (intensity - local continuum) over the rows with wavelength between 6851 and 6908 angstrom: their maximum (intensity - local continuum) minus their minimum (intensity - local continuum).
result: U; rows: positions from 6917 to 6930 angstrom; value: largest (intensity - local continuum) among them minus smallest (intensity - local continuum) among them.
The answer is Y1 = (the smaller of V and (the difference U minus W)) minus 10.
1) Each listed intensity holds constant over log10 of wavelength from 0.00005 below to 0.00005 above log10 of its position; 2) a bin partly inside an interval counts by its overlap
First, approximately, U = 1.2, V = 1.39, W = 0.2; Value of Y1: -8.97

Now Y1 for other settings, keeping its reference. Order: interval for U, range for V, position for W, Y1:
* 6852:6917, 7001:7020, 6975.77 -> -8.81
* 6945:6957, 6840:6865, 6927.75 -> -8.85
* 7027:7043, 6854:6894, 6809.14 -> -9.12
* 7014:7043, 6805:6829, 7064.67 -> -9.26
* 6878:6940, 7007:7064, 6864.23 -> -8.77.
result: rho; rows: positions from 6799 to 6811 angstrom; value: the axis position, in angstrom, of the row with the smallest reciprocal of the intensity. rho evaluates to 6807.57 angstrom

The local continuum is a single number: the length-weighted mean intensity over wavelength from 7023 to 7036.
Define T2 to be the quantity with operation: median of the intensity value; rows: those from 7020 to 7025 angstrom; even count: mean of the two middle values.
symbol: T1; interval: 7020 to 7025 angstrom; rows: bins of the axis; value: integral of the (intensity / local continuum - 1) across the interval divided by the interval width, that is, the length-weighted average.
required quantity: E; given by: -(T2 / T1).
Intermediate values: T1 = 0.009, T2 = 6.52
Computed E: -717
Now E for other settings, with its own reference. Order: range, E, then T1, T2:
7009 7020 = -196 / 0.034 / 6.61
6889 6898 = -129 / 0.052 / 6.76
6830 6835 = -254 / 0.026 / 6.56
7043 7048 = 165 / -0.038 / 6.25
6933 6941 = -248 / 0.027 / 6.59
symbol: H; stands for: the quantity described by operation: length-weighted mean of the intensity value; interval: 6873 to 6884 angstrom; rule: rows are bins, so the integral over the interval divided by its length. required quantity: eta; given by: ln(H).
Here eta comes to 1.90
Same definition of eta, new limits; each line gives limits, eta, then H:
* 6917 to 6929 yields 1.89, 6.63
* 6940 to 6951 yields 1.88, 6.55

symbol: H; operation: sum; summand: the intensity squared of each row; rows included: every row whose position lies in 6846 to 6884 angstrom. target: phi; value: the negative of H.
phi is -1047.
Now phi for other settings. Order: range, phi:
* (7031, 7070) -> -1001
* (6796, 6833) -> -1122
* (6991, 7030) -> -1038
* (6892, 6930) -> -1055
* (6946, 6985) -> -1039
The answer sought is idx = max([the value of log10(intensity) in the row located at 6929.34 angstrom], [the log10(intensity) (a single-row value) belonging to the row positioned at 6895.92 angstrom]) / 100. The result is 0.0083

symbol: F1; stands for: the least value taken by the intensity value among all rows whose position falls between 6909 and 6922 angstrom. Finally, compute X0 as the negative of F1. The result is -6.35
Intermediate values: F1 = 6.349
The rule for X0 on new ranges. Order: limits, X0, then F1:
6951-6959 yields -6.12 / 6.124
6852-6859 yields -6.38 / 6.376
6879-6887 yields -6.39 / 6.387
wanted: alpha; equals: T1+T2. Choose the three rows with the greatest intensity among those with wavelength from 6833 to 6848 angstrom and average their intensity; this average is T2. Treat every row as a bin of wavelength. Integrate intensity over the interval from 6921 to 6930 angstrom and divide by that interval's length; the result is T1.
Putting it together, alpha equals 13.81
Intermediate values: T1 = 6.7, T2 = 7.13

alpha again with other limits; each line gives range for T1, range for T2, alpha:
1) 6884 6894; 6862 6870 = 13.44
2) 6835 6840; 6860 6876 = 13.71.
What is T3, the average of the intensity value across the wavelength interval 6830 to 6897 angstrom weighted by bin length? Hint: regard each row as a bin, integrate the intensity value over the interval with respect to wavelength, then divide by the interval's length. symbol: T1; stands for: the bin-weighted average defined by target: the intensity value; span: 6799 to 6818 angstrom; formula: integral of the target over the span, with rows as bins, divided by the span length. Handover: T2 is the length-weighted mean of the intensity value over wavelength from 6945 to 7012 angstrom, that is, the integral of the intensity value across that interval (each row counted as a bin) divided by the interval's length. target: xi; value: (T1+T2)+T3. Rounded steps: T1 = 6.84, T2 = 6.57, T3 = 6.66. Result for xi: 20.1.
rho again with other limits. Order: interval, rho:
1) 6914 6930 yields 6924.56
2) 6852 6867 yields 6862.65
